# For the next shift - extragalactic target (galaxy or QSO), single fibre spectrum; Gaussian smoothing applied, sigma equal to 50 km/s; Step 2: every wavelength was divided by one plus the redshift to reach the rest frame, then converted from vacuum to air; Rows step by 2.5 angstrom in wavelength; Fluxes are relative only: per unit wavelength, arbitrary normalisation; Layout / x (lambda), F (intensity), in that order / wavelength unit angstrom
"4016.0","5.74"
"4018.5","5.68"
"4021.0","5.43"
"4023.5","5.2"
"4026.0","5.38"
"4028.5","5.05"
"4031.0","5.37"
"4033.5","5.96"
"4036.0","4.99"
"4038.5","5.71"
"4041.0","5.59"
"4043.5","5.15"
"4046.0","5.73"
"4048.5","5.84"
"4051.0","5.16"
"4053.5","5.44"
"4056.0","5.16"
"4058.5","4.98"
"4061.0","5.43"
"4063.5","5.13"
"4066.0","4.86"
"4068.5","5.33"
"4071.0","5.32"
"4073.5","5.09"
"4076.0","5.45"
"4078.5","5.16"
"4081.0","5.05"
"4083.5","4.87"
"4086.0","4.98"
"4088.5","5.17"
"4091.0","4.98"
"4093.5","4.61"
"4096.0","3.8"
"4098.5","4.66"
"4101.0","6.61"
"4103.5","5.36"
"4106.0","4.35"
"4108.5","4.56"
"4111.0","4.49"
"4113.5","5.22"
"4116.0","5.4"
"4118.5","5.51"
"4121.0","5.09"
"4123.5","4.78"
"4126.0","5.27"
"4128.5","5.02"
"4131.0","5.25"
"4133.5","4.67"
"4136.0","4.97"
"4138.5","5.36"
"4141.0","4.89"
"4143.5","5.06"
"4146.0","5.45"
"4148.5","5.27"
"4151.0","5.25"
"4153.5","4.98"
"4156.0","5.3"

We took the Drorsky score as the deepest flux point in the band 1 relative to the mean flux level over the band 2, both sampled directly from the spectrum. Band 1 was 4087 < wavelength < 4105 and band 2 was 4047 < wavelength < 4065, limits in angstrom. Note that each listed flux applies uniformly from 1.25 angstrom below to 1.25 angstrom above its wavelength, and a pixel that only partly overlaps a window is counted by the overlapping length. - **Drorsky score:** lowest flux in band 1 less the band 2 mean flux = -1.5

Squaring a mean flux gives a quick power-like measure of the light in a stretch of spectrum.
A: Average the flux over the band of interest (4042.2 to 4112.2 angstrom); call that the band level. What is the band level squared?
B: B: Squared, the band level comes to 26.0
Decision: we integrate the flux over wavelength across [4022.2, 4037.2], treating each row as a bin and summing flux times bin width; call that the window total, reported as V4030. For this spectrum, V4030 80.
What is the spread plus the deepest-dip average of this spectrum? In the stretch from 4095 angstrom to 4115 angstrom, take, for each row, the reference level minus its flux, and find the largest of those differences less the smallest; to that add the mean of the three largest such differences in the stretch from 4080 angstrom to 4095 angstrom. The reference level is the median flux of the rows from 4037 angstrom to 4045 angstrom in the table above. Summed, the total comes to 3.6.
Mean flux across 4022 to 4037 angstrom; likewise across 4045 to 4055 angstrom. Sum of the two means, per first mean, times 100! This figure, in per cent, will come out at 204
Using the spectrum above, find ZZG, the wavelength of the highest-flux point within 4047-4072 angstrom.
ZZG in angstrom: 4048.5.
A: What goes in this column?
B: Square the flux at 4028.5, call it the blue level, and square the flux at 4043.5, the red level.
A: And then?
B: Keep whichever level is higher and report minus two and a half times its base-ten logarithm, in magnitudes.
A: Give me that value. -3.56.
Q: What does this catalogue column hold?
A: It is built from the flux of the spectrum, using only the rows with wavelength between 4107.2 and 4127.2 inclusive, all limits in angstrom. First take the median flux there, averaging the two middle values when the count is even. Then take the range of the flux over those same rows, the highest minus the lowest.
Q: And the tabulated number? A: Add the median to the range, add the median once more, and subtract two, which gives 9.3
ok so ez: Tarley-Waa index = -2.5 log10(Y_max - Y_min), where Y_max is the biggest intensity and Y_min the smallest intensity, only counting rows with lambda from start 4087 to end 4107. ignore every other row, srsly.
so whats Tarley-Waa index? -1.1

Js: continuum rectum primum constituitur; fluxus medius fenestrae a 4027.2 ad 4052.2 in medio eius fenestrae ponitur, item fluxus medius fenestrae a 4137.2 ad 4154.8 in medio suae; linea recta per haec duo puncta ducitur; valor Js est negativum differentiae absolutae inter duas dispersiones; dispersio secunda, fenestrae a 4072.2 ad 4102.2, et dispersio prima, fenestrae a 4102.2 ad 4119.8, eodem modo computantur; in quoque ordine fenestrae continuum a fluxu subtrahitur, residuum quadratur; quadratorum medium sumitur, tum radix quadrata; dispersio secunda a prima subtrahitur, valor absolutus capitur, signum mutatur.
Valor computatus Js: -0.14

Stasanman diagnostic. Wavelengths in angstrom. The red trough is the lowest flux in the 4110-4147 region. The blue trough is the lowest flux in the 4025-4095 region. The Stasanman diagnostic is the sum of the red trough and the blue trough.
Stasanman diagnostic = 9.10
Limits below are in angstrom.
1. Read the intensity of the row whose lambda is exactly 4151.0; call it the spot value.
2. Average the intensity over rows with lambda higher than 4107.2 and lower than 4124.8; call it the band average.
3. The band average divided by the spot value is 0.95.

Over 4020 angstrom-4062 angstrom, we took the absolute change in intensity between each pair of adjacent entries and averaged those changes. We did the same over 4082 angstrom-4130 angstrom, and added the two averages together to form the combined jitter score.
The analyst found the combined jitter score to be 0.93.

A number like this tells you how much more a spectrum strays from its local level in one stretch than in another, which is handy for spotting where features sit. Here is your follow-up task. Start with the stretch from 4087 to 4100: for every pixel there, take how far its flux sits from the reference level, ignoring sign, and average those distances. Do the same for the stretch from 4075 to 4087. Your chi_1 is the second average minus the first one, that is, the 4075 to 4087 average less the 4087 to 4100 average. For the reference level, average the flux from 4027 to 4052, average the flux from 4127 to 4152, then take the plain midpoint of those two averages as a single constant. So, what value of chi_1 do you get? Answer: -0.4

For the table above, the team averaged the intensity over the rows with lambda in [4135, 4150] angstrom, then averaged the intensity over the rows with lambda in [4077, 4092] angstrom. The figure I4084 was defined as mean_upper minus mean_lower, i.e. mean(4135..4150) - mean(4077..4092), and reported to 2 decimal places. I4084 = 0.13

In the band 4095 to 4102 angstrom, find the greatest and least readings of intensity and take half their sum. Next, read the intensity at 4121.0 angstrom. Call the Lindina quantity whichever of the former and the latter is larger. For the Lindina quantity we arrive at 5.2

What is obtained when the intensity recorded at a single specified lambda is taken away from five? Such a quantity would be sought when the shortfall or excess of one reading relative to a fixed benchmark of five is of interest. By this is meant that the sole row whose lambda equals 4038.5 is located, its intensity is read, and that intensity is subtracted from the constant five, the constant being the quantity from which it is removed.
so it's -0.71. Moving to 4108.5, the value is 0.44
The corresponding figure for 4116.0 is -0.40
